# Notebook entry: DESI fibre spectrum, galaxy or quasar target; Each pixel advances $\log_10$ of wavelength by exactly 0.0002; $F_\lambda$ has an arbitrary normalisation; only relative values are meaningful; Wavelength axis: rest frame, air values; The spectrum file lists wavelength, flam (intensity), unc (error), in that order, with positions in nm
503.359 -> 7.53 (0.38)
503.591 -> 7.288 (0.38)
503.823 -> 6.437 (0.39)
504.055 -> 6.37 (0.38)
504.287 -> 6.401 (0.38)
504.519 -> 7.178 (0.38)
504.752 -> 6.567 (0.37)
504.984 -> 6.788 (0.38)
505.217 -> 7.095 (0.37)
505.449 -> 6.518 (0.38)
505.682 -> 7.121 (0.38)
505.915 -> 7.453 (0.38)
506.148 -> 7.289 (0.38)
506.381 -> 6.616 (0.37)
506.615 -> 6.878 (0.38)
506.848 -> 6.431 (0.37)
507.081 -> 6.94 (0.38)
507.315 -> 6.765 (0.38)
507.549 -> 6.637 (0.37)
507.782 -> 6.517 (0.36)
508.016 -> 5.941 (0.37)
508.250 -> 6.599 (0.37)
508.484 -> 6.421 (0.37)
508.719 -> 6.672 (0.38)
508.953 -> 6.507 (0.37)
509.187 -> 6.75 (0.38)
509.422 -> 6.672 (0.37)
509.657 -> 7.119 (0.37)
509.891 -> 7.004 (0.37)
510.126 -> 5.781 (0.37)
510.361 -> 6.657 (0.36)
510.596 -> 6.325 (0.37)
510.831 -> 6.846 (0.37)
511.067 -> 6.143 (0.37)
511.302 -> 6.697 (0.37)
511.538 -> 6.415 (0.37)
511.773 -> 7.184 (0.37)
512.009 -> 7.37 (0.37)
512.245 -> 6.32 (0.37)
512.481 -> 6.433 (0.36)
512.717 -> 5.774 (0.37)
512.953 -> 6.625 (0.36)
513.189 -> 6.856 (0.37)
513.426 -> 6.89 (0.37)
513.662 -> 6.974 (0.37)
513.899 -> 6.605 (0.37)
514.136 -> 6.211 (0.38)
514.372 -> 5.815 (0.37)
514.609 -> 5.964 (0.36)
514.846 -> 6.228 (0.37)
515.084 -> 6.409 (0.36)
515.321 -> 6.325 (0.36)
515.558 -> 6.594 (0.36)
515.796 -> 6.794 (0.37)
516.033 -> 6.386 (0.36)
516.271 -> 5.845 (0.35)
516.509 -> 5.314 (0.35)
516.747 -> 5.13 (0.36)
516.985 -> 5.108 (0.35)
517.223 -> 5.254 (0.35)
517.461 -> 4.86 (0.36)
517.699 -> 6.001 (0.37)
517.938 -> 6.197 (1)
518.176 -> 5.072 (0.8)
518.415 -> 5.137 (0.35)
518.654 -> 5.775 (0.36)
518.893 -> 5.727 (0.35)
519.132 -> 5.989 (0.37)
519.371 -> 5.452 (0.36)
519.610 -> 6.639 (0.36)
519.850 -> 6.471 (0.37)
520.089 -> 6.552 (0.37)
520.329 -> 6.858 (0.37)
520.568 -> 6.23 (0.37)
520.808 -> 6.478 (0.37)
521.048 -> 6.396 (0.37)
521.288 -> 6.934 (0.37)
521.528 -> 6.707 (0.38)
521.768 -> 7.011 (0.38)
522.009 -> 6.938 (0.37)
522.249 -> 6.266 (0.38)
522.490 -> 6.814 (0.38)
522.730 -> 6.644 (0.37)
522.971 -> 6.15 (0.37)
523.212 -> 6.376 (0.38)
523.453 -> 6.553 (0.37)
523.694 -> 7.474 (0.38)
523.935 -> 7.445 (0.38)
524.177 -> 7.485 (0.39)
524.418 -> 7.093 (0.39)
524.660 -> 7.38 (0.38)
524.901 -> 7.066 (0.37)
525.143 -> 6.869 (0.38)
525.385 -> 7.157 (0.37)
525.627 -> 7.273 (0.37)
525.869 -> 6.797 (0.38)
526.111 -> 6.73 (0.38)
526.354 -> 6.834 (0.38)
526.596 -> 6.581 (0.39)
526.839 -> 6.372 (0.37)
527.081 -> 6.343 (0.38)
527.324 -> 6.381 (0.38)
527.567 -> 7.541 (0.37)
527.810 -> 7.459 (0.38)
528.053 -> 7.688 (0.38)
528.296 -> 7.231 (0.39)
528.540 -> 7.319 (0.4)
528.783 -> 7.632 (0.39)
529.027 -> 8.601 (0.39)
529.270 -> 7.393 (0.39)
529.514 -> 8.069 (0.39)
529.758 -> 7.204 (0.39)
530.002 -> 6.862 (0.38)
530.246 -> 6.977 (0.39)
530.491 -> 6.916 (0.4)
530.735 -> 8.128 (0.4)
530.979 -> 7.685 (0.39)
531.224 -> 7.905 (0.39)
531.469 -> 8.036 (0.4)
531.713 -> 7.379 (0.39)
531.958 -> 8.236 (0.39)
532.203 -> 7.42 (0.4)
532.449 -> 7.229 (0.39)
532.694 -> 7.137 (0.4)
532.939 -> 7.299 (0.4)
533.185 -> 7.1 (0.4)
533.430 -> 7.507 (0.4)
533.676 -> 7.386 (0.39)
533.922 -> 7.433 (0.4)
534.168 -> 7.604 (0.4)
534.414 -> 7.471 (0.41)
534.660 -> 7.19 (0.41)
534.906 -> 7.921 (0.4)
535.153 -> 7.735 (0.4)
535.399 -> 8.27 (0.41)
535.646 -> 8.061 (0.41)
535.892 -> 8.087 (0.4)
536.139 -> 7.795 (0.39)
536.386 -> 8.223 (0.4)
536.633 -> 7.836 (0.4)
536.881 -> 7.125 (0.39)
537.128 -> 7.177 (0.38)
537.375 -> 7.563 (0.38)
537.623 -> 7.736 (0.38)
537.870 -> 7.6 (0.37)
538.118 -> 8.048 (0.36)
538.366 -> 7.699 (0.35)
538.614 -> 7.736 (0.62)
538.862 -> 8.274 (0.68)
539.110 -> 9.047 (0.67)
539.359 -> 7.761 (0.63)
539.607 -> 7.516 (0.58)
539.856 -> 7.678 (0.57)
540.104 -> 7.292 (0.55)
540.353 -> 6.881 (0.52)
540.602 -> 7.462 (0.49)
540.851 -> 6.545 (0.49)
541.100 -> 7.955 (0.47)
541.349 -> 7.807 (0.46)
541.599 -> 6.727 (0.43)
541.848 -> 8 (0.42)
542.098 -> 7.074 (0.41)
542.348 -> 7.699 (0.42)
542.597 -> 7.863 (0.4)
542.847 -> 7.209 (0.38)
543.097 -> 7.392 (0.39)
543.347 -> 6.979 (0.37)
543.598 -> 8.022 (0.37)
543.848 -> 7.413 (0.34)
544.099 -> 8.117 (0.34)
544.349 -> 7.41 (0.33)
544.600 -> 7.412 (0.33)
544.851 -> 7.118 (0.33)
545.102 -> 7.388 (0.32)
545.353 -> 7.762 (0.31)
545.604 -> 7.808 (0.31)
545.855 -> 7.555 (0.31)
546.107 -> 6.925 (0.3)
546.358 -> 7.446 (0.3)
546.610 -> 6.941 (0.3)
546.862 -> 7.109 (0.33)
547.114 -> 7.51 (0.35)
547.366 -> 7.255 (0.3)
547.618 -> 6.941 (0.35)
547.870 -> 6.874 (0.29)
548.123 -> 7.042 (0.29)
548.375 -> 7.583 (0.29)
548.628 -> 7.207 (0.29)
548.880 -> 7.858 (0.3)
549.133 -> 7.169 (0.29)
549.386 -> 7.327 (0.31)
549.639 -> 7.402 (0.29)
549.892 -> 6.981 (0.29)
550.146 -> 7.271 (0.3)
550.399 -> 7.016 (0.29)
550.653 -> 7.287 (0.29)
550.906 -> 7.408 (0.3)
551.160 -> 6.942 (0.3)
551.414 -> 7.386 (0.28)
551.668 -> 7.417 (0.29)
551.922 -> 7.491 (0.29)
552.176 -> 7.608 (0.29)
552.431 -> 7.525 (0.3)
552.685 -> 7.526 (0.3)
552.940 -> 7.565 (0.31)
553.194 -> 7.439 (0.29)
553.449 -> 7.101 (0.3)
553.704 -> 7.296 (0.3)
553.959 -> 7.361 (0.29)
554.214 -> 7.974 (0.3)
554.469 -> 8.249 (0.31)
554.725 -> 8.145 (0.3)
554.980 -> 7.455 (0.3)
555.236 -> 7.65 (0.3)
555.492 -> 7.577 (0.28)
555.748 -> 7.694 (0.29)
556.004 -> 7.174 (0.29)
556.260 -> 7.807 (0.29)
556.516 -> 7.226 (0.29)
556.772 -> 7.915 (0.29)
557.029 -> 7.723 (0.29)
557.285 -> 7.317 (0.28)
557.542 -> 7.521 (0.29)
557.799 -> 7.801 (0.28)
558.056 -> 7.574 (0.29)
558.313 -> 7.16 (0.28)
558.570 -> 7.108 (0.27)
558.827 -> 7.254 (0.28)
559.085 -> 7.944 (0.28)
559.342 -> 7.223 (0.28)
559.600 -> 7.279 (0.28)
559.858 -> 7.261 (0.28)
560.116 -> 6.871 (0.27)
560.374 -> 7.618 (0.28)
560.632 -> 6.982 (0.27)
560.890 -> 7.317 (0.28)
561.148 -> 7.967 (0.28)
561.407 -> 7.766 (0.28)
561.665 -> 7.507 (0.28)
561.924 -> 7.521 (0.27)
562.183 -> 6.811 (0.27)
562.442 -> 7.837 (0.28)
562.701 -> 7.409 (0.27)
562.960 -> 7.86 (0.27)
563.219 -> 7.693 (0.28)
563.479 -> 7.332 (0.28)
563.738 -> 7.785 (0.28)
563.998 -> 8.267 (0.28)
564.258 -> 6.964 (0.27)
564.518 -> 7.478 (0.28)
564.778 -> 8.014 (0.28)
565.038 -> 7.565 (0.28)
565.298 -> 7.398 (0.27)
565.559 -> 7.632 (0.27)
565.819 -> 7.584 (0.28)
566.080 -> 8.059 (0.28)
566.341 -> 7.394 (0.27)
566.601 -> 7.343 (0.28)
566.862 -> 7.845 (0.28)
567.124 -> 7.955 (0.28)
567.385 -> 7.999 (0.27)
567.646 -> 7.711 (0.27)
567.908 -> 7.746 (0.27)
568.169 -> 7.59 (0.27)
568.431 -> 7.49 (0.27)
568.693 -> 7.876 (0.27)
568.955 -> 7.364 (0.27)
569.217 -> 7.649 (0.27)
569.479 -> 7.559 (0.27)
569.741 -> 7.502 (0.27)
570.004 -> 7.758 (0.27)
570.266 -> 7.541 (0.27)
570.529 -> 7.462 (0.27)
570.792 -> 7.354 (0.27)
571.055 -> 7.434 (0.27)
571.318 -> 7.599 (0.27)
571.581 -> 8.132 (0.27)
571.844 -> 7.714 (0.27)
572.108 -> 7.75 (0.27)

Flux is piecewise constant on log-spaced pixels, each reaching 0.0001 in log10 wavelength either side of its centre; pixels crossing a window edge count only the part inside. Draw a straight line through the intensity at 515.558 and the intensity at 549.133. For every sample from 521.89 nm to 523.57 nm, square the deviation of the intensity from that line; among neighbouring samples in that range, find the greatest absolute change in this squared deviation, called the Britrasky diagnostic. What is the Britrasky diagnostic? 0.32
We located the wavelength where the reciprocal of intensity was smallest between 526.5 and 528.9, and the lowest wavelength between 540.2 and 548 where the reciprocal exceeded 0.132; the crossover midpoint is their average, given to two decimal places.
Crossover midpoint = 534.20 nm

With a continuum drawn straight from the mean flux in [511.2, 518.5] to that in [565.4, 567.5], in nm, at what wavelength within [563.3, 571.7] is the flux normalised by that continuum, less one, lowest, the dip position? 564.258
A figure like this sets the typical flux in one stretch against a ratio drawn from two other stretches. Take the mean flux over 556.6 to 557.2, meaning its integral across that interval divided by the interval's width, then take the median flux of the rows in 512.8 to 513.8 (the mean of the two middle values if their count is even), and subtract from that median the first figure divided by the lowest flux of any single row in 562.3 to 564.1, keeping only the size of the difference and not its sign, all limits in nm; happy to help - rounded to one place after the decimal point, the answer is 5.8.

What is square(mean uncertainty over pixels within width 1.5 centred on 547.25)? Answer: 0.10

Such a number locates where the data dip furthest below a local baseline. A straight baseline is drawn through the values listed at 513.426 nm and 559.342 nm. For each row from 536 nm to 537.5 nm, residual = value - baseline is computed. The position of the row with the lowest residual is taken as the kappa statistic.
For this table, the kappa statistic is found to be 536.881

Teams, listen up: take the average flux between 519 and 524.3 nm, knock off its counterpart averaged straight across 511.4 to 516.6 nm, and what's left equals 0.2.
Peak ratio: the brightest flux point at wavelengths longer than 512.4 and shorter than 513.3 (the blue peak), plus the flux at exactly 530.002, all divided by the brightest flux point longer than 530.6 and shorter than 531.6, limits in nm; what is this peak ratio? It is 1.69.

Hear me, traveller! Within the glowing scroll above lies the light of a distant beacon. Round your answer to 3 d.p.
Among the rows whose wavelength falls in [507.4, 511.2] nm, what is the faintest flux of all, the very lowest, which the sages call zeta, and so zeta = 5.781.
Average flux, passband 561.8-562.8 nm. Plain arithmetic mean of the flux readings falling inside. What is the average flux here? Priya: 7.39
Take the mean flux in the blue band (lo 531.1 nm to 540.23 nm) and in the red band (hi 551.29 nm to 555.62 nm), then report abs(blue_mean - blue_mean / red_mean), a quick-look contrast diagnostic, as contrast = 6.7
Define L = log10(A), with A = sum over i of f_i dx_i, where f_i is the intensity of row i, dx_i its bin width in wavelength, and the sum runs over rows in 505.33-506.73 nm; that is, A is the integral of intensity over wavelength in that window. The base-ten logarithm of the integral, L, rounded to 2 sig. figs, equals 0.99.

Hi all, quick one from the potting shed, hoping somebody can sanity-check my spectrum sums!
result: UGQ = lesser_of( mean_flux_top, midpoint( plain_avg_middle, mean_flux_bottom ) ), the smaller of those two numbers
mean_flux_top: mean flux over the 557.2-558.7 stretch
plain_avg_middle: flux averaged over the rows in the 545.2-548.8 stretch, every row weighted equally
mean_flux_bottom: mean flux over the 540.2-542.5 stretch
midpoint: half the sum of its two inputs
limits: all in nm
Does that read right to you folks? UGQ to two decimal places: 7.32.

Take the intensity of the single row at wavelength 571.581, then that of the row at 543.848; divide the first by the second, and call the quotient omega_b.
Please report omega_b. 1.10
